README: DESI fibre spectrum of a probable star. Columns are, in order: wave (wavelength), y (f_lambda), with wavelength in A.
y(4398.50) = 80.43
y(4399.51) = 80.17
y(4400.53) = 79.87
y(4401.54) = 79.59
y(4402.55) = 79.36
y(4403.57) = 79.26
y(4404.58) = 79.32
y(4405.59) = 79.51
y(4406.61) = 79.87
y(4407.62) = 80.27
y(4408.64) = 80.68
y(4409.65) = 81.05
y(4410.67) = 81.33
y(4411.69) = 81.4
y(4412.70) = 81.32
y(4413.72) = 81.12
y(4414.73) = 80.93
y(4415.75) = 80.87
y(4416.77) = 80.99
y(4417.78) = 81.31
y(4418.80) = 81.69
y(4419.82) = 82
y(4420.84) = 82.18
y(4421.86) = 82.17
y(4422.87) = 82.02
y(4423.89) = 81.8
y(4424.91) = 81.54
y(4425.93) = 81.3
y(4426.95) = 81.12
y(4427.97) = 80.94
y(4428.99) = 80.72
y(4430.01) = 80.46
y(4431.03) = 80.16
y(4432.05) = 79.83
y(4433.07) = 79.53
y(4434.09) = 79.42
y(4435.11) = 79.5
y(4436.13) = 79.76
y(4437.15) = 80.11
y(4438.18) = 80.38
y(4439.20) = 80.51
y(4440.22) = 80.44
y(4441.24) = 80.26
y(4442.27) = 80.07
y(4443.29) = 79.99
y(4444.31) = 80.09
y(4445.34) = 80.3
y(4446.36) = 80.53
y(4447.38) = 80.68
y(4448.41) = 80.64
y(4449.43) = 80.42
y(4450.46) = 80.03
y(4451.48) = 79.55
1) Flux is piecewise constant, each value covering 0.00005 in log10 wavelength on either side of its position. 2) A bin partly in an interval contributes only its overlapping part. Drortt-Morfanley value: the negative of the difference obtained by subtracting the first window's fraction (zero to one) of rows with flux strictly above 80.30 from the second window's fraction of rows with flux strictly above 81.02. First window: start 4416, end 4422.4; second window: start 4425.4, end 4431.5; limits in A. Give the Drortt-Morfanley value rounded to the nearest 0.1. 0.7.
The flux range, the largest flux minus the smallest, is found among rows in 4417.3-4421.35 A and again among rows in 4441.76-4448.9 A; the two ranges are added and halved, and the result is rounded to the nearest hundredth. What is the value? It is 0.78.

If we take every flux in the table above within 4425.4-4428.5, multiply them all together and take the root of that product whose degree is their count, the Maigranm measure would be 81.1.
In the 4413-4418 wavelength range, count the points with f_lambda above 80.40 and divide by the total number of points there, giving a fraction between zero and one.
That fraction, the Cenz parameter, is 1.0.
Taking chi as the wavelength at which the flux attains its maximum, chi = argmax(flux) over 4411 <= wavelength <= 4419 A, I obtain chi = 4418.80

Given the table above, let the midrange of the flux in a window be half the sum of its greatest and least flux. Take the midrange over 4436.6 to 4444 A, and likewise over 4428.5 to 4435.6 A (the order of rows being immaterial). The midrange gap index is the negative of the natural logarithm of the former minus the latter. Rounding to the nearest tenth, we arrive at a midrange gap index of 1.7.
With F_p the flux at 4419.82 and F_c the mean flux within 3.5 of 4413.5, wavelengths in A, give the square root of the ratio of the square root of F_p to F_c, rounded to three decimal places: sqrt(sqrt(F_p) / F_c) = 0.334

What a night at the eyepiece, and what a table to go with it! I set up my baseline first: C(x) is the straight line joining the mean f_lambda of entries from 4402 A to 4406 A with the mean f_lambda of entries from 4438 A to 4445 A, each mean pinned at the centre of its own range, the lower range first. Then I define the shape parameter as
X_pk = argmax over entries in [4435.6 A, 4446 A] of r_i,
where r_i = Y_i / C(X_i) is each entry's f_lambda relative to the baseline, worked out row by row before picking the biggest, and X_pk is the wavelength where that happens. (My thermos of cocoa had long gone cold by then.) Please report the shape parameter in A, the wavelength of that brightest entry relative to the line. 4439.20 A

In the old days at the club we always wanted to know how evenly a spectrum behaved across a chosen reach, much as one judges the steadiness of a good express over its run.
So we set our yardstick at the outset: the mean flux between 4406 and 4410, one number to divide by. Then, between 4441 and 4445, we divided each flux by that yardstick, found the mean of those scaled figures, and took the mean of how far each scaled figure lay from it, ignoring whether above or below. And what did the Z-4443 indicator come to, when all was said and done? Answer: 0.0010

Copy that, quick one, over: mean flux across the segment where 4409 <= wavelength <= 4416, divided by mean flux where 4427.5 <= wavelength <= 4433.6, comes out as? 1.011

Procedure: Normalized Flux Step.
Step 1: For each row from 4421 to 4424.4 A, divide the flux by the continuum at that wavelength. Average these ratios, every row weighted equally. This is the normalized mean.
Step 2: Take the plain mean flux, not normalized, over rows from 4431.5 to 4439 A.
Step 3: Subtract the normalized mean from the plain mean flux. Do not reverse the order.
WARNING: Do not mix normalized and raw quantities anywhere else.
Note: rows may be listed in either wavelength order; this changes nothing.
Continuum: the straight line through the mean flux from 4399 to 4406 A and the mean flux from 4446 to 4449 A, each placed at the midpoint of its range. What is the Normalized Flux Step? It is 78.8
